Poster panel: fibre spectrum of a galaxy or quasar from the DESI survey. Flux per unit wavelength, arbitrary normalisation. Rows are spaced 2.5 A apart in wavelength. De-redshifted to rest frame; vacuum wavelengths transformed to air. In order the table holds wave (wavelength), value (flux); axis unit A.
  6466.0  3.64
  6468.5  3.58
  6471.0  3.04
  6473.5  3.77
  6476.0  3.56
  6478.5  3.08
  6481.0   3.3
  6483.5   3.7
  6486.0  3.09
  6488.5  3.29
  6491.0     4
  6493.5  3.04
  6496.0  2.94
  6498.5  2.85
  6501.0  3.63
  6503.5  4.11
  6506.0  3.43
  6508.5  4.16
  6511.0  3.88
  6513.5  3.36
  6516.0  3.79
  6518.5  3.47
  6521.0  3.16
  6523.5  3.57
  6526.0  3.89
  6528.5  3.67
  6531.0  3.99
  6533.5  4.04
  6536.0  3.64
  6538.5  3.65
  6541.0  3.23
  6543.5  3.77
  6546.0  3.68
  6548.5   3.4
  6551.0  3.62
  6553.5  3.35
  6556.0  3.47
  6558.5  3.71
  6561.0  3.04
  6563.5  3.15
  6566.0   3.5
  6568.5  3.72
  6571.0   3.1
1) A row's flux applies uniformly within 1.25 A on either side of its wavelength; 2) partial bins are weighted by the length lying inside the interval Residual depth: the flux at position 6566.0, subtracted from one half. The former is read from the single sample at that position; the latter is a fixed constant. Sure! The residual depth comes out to -3.0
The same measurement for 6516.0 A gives -3.3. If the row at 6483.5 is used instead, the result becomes -3.2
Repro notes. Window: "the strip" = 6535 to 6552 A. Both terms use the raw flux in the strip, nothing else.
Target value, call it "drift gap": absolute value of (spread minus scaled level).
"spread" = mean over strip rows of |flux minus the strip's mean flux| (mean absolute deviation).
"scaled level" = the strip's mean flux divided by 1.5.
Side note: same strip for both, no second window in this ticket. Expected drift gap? 2.23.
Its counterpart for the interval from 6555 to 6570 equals 2.06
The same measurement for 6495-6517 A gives 2.00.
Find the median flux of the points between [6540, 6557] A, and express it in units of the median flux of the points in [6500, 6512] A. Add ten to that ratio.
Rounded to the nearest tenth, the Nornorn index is 10.9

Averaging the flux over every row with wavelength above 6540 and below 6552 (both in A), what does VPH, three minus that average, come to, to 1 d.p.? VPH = -0.5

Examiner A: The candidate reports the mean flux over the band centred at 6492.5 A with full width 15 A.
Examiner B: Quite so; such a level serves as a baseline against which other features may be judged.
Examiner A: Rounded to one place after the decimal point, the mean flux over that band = 3.2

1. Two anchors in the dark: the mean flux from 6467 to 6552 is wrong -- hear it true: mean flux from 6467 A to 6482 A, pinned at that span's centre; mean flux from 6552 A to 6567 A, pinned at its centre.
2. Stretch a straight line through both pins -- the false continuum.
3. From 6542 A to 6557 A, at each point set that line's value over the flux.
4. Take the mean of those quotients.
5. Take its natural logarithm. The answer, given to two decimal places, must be -0.05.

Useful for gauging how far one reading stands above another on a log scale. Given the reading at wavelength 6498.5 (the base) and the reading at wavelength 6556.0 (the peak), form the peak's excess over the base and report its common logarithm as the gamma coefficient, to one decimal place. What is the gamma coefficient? -0.2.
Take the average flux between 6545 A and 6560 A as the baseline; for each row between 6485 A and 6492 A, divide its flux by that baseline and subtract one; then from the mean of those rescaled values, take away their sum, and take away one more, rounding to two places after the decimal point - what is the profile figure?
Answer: -0.96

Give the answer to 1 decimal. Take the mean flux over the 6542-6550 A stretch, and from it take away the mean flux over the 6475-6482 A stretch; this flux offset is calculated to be 0.3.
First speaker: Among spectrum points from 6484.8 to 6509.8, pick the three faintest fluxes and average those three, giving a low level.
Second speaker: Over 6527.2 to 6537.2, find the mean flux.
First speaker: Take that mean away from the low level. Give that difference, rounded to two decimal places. -0.89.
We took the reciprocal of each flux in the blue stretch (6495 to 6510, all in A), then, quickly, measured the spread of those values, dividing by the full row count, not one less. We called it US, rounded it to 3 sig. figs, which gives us 0.0430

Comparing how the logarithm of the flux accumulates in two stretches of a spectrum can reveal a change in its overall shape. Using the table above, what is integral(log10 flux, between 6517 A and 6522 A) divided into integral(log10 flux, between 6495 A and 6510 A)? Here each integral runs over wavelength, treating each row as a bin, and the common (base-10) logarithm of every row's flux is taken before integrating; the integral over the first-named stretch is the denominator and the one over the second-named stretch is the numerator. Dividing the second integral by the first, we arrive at 3.1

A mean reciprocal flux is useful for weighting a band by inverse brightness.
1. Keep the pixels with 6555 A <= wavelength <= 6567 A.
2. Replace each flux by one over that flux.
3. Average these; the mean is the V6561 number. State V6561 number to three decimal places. 0.298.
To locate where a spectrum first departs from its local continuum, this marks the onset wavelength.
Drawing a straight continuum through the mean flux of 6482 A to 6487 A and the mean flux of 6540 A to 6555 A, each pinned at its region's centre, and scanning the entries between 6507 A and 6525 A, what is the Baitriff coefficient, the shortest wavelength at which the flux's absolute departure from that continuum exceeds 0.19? 6508.5 A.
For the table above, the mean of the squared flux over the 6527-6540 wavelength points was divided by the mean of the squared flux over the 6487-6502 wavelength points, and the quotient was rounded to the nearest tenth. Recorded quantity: 1.3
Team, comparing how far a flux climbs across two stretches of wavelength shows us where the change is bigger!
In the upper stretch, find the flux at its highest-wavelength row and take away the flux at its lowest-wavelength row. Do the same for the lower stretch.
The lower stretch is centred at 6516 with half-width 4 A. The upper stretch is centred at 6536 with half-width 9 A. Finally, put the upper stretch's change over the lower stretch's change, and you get 0.9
